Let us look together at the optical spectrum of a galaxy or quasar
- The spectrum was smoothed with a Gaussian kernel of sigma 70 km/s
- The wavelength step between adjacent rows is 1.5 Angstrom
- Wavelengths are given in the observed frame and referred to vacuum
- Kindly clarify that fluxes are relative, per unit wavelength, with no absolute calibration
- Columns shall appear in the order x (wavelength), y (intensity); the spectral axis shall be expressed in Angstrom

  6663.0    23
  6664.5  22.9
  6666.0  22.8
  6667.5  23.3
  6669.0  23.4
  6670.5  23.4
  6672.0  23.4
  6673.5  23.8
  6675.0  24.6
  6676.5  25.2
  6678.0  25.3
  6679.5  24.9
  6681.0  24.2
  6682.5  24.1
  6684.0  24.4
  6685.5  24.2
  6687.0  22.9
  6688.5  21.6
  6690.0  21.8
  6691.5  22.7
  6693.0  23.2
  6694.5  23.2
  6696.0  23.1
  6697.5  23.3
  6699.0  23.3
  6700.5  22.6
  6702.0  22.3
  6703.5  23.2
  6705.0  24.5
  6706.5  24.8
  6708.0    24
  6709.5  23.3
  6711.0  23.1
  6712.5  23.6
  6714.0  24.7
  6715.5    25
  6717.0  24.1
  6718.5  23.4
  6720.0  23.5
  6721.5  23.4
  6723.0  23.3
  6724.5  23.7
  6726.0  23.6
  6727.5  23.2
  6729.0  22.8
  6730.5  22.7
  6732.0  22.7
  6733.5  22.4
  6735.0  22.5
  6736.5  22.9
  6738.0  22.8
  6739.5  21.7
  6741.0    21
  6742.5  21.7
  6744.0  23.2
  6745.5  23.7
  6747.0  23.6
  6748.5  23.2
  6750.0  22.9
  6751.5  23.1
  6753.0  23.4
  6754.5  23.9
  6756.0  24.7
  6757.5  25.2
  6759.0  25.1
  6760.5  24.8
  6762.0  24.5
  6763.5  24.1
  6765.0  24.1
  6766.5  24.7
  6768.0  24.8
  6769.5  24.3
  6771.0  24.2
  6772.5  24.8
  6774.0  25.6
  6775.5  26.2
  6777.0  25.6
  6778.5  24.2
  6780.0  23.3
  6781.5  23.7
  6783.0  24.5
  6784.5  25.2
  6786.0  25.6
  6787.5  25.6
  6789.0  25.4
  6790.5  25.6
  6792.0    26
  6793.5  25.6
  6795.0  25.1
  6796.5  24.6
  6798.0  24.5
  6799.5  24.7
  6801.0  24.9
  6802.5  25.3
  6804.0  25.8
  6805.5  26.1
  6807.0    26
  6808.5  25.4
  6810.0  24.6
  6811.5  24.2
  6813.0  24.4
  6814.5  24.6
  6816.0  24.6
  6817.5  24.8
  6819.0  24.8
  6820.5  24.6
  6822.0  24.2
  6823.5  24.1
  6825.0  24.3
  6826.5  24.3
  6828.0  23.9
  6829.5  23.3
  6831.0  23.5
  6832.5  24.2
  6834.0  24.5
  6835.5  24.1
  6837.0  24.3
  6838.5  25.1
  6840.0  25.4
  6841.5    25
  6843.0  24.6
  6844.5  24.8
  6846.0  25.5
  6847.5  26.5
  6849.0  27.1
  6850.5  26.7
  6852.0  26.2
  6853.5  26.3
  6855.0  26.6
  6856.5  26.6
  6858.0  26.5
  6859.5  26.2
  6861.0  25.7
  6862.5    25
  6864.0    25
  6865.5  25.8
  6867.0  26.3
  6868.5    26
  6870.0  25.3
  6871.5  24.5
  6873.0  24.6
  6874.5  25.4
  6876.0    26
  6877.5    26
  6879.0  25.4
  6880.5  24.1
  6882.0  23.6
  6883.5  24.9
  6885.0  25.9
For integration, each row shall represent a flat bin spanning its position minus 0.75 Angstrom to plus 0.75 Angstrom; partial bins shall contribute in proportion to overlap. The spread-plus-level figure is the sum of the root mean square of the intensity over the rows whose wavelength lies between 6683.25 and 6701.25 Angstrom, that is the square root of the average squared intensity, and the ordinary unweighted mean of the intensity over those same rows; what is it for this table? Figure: 46.1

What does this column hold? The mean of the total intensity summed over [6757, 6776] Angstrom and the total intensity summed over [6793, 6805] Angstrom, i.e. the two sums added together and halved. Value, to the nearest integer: 261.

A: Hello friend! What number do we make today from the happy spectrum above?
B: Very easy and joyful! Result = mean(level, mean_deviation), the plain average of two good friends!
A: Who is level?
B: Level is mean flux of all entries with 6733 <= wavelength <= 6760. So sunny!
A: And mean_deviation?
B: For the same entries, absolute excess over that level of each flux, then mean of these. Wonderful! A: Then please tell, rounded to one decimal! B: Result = 12.0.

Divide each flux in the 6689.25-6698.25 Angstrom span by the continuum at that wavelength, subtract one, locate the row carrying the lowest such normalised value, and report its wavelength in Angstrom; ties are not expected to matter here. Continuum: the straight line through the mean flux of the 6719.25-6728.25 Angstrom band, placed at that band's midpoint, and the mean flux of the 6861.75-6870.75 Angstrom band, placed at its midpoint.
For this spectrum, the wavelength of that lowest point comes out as 6690.0 Angstrom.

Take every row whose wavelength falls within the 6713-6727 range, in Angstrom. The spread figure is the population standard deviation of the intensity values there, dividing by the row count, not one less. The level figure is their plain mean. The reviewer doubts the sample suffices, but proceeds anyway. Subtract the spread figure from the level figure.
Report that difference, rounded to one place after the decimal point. 23.3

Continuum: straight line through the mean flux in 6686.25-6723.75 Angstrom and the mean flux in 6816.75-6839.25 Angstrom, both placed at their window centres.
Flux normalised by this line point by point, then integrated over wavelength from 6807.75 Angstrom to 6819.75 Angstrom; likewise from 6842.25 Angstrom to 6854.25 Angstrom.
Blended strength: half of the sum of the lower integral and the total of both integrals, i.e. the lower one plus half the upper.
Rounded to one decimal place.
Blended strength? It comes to 18.6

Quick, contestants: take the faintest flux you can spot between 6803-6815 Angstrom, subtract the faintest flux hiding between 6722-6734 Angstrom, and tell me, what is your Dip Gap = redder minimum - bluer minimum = 1.8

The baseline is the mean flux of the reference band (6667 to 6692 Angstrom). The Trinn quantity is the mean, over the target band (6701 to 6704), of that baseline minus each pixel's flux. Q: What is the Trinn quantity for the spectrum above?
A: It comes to 1.0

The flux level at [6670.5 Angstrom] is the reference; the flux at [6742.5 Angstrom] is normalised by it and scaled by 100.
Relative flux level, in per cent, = 93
